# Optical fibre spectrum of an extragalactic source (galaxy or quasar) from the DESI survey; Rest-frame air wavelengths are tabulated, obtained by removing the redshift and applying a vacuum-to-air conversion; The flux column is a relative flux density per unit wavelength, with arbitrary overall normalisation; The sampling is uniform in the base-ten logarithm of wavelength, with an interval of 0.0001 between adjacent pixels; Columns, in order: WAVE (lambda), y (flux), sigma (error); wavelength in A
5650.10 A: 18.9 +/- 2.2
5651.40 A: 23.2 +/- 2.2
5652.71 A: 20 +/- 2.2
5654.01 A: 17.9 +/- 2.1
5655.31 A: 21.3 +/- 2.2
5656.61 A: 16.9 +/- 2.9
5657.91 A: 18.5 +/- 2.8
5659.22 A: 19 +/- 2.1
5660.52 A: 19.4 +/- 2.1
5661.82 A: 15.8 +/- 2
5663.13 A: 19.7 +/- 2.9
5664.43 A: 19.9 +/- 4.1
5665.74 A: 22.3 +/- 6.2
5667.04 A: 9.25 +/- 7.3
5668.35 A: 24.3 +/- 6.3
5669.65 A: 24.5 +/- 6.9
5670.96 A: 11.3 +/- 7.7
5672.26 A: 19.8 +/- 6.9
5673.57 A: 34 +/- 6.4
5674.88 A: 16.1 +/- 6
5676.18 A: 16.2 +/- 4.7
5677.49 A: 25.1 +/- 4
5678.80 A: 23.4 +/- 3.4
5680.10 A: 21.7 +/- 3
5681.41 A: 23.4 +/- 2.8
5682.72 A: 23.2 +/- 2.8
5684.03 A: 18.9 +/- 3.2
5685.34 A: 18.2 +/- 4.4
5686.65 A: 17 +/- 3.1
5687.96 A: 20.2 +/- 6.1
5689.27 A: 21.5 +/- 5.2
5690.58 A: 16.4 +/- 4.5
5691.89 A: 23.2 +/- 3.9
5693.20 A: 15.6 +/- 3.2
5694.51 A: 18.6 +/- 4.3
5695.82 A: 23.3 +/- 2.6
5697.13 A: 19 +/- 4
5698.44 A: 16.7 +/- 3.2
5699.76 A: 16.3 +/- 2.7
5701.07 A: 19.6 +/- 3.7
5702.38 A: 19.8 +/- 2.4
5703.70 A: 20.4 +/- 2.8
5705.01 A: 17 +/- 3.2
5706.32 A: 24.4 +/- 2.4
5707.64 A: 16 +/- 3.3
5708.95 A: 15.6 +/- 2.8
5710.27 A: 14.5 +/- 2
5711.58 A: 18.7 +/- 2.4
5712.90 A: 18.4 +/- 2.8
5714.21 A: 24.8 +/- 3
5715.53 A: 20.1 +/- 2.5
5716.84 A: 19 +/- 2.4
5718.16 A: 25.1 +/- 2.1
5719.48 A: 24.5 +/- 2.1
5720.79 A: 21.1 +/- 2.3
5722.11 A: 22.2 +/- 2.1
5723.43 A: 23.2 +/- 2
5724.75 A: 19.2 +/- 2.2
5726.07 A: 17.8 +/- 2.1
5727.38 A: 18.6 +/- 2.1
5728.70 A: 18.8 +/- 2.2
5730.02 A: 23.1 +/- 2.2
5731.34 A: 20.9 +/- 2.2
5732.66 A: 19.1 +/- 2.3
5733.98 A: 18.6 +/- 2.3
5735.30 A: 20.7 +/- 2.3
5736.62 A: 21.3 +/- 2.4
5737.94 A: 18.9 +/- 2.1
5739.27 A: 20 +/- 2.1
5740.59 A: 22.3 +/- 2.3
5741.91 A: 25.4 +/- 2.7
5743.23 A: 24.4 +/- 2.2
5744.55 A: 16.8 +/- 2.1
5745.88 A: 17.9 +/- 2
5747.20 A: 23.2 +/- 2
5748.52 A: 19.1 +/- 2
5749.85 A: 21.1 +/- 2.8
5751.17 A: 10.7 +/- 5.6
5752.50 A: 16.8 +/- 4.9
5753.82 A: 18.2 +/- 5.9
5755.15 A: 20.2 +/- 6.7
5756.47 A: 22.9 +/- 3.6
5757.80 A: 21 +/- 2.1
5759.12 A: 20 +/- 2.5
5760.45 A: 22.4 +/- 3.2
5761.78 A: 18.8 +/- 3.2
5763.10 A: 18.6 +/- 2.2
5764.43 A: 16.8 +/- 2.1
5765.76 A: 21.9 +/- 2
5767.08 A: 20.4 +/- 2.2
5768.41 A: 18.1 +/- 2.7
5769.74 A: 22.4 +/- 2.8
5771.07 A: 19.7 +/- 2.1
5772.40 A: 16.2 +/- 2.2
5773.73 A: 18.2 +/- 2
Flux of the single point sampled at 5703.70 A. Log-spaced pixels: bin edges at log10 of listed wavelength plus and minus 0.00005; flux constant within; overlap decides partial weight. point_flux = 20.4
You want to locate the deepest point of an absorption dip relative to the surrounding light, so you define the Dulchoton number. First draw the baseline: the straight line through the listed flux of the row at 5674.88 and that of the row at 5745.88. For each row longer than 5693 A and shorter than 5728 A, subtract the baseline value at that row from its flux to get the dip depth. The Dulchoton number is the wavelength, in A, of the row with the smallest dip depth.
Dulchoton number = 5710.27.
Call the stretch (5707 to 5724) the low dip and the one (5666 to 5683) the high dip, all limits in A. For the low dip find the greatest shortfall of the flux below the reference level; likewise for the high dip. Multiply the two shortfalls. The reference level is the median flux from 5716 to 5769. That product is 61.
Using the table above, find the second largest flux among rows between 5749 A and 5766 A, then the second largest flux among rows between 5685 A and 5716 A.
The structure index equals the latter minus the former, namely 2.0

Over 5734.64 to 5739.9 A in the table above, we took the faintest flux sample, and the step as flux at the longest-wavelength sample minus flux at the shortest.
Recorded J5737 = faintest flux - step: 19.6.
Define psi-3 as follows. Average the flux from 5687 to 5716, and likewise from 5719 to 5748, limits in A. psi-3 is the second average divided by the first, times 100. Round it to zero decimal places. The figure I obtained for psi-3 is 109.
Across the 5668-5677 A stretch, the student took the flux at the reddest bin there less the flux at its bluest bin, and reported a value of -8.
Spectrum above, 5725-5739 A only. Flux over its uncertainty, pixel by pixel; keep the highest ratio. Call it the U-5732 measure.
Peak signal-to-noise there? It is 10.5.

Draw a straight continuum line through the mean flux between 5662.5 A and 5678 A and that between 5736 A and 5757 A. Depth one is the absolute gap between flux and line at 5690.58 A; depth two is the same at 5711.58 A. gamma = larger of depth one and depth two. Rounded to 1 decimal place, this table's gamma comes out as 3.7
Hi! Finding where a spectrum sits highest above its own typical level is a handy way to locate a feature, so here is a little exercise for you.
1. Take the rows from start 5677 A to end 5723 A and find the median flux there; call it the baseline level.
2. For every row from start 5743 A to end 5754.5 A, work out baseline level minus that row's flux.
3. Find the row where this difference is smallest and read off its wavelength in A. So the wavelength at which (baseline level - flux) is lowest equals 5743.23 A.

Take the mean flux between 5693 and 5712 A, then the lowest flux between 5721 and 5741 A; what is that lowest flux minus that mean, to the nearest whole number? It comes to -1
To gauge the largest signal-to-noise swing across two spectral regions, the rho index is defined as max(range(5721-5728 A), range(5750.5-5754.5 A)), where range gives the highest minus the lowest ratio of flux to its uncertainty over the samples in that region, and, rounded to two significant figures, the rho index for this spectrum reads 3.1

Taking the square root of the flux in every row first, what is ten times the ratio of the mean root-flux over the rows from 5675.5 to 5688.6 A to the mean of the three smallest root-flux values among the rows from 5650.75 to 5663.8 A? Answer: 11.1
